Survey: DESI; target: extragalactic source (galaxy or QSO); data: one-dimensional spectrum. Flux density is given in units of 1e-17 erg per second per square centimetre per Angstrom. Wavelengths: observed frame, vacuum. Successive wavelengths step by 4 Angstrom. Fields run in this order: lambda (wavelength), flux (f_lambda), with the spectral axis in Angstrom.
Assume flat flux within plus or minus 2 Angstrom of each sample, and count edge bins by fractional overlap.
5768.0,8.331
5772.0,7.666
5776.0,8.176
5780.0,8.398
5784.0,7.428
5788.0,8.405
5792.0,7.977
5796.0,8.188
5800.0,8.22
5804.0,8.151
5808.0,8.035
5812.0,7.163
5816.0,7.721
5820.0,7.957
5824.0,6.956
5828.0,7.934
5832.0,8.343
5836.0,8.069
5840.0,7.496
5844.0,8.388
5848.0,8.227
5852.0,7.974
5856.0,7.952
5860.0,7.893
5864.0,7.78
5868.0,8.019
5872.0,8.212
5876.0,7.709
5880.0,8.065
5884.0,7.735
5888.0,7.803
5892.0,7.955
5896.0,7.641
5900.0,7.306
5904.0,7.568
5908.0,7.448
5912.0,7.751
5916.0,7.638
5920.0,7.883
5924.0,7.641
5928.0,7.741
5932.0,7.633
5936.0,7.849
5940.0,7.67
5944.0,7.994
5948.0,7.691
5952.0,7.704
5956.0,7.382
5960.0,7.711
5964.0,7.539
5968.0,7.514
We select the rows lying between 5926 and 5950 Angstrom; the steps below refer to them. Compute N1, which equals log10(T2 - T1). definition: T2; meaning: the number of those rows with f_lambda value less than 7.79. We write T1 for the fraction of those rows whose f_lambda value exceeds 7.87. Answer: 0.58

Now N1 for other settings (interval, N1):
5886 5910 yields 0.58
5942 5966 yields 0.68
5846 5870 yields -0.78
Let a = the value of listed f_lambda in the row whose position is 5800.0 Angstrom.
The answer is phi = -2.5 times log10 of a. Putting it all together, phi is -2.29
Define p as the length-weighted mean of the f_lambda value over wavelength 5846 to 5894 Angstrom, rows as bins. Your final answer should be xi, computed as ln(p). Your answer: 2.07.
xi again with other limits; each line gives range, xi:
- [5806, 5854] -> 2.06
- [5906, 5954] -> 2.04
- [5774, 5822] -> 2.08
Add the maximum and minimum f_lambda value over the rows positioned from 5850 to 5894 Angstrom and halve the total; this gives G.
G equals 8.0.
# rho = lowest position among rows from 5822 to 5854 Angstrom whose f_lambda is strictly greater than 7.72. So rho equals 5828.0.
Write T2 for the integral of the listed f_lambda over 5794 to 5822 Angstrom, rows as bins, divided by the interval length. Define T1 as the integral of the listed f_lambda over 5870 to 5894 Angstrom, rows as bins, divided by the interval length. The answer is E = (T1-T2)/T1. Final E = 0.00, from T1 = 7.91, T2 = 7.92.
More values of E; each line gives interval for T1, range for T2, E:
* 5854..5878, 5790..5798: -0.02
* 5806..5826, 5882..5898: -0.03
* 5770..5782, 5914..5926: 0.04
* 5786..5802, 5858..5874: 0.03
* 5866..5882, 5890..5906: 0.05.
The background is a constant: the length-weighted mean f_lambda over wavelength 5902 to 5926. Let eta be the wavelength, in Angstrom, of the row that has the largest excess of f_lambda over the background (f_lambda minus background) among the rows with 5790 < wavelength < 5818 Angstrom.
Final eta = 5800.0 Angstrom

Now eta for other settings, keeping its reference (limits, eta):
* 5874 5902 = 5880.0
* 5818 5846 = 5844.0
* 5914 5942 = 5920.0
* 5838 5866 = 5844.0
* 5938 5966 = 5944.0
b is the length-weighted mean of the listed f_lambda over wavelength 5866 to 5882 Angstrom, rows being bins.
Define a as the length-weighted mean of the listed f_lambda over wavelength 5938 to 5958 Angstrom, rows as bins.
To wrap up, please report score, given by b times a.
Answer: 61.5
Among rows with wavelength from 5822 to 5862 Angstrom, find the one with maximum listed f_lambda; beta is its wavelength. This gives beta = 5844.0 Angstrom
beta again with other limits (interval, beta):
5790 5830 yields 5800.0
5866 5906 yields 5872.0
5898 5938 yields 5920.0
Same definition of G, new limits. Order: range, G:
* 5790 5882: 7.7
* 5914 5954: 7.8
